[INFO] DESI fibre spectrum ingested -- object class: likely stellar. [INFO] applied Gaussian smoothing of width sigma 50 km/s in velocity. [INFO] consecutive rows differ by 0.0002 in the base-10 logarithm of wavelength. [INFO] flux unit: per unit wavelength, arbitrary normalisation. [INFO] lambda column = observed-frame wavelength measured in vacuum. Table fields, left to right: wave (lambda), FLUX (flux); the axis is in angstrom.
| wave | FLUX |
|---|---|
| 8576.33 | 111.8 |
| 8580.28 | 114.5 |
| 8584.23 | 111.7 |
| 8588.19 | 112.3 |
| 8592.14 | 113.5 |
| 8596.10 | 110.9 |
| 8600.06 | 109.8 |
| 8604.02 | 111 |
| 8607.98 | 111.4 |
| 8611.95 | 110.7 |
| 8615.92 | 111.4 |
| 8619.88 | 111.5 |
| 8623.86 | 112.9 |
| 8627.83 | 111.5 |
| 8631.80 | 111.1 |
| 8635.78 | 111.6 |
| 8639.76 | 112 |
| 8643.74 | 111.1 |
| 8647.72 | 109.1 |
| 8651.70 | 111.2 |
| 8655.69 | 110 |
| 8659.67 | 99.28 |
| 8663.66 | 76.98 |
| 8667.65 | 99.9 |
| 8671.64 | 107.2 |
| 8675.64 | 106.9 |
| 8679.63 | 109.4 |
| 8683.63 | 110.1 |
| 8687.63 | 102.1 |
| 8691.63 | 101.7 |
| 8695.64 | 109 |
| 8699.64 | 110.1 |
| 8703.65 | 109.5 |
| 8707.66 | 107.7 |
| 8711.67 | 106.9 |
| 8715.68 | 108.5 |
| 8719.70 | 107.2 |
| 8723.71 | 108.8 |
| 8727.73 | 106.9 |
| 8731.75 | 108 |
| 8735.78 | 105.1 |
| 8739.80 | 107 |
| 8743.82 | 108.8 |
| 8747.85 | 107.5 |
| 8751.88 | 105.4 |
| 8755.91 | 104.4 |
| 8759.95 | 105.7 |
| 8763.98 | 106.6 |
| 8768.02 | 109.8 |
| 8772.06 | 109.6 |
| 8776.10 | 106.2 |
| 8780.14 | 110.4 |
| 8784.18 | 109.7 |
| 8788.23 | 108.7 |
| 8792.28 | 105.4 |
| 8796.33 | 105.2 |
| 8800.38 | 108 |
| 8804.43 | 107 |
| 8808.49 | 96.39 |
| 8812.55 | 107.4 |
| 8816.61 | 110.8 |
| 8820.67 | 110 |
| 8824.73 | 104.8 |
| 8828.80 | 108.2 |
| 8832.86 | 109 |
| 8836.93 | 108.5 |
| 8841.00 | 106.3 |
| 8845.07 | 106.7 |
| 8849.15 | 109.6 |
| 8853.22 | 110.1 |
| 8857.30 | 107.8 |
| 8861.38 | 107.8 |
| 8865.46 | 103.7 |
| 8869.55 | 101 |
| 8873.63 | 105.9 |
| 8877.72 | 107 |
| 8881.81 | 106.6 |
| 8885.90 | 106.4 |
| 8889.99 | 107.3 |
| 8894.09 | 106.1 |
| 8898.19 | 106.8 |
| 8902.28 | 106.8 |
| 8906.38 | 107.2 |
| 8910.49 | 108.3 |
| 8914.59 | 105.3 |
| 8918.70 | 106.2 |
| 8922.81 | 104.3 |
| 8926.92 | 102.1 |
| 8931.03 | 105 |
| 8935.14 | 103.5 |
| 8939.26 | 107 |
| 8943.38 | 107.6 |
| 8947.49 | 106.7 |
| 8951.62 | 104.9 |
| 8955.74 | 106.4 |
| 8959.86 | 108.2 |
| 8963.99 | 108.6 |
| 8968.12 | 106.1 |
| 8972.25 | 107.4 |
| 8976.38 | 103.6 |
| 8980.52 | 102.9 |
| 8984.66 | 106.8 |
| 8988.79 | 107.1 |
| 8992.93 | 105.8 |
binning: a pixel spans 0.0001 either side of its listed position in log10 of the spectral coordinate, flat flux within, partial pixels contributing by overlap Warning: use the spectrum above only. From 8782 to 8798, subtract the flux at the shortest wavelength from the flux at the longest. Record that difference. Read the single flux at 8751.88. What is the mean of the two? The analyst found 50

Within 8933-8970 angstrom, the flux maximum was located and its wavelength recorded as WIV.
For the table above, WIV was 8963.99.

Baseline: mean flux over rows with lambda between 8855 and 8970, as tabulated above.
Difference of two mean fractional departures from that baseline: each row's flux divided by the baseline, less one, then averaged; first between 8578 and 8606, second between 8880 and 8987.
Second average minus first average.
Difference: -0.055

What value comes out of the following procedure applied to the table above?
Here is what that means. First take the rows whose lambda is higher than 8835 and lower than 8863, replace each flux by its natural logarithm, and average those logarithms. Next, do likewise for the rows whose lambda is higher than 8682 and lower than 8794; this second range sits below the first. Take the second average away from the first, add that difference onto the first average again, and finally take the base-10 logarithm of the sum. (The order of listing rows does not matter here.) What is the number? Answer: 0.671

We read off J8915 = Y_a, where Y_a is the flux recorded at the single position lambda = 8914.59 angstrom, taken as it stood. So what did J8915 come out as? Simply 105.3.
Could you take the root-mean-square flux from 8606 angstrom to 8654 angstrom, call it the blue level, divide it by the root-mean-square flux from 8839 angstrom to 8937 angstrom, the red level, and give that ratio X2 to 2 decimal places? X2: 1.05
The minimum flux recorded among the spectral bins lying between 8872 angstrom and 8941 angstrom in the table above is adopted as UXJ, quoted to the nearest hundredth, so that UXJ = 102.10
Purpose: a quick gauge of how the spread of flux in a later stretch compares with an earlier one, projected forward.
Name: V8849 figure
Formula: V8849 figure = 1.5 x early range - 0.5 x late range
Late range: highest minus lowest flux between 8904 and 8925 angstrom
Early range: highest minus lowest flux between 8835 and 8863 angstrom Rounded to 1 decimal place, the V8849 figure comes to 3.7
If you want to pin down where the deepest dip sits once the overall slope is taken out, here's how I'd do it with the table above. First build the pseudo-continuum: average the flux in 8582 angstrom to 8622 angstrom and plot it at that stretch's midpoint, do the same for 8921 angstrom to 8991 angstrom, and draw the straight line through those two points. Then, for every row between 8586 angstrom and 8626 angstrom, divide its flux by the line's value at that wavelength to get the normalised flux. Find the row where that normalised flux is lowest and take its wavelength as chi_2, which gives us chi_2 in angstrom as 8600.06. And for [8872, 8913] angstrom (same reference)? 8873.63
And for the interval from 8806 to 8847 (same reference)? 8808.49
